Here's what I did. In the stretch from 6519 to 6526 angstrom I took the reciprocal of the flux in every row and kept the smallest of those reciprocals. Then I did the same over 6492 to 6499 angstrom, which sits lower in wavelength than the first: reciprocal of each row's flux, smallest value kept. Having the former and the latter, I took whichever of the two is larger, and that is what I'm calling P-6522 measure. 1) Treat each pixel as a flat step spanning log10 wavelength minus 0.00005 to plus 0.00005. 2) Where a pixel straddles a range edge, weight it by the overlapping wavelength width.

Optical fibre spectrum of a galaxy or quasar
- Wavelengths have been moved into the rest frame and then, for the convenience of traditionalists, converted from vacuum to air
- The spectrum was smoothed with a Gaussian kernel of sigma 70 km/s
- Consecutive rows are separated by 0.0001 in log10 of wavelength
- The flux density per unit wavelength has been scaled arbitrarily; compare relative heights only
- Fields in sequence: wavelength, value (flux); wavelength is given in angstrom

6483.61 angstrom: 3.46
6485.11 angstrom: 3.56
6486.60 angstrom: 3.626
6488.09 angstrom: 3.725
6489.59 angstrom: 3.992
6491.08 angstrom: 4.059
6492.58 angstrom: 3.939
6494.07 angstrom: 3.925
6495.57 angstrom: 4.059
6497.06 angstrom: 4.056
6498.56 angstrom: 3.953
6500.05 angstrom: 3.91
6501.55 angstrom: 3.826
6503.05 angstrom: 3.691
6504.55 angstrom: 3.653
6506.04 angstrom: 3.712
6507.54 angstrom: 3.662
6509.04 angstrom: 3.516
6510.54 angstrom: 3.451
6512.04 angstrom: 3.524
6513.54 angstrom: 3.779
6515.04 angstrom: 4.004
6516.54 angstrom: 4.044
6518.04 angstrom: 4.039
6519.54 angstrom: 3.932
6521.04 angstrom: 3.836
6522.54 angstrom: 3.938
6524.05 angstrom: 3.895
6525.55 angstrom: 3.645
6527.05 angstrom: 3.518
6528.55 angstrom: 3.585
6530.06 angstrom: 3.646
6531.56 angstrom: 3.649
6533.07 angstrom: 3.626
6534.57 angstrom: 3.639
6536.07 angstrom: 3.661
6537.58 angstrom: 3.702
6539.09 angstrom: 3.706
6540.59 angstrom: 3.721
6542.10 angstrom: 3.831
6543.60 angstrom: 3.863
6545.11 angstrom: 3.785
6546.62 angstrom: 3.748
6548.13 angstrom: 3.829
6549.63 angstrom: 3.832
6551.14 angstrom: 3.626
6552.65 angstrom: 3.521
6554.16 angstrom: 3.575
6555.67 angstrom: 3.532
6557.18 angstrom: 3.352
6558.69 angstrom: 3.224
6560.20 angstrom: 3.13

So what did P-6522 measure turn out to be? 0.254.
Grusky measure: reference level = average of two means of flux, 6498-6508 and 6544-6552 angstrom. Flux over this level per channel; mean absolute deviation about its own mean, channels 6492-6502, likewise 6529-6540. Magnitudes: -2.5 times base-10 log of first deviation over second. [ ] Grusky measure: -1.0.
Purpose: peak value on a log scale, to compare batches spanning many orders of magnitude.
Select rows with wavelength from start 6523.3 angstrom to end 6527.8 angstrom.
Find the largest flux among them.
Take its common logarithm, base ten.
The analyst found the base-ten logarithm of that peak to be 0.591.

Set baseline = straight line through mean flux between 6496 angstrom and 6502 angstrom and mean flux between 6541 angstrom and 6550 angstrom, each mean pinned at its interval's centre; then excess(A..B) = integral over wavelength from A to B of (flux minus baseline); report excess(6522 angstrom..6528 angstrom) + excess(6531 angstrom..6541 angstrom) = -2.5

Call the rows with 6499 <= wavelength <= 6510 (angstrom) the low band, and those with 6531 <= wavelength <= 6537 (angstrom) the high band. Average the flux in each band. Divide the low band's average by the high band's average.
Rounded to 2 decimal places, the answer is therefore 1.02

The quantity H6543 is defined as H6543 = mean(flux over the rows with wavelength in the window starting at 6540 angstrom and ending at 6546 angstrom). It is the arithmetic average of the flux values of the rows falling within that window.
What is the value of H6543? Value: 3.80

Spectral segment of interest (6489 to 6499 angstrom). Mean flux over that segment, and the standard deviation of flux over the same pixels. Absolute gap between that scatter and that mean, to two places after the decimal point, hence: 3.94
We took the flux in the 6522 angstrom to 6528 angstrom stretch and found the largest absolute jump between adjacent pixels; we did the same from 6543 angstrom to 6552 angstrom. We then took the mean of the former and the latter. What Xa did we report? 0.23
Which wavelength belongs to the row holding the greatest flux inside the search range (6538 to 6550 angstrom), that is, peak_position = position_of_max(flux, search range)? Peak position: 6543.60 angstrom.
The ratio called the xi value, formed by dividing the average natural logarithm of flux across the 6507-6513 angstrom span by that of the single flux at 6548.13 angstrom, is 0.94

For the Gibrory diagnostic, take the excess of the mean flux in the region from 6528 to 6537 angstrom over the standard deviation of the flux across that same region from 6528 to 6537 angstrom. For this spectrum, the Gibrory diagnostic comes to 3.61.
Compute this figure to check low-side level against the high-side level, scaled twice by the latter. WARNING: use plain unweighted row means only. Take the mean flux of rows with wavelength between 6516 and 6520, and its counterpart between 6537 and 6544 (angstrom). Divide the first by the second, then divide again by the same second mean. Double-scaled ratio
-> 0.283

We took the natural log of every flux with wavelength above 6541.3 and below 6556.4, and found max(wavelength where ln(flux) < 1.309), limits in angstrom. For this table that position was 6555.67 angstrom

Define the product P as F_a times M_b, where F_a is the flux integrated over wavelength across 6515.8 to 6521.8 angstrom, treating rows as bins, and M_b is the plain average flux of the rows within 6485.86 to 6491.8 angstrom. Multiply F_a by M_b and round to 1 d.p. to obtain 91.6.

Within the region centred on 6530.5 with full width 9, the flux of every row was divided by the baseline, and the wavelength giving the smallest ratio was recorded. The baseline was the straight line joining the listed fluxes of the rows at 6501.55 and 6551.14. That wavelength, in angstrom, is 6527.05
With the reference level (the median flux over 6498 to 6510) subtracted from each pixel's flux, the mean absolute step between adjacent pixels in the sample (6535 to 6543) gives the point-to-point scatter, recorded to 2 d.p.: 0.04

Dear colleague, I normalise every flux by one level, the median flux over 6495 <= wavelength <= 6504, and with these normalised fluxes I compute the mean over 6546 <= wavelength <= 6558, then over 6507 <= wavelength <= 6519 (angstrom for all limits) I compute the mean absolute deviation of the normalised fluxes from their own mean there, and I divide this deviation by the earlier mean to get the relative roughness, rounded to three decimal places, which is 0.059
